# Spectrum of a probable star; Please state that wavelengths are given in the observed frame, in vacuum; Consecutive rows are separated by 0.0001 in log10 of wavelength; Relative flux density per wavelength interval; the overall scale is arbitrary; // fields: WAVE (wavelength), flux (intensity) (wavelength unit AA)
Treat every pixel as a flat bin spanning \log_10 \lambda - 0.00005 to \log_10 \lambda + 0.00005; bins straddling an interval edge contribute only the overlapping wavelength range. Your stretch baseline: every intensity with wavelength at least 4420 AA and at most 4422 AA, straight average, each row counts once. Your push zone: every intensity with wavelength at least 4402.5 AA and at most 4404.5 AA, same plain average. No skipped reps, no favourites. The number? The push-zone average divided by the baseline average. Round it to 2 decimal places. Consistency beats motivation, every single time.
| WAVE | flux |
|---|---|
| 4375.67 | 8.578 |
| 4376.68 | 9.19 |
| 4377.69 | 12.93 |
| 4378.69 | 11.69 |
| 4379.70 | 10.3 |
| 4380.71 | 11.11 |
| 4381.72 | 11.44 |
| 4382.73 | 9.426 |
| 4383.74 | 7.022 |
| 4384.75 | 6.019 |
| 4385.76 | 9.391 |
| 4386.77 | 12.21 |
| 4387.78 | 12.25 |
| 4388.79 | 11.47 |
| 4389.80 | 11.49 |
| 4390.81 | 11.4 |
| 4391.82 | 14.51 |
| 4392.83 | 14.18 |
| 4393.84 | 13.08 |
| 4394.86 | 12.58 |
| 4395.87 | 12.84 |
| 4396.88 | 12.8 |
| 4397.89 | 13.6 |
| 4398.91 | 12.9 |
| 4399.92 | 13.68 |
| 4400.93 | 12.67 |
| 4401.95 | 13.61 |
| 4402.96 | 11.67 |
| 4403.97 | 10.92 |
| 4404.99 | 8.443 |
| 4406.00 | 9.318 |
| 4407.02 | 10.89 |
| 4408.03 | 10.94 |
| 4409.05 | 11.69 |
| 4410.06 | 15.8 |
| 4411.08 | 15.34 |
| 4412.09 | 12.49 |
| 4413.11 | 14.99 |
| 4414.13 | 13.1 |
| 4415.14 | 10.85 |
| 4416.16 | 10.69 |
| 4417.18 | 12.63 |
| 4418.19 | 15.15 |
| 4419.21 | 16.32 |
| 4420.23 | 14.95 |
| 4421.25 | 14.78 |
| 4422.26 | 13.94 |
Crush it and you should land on 0.76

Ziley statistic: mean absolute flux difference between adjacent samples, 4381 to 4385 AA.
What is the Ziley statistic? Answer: 1.8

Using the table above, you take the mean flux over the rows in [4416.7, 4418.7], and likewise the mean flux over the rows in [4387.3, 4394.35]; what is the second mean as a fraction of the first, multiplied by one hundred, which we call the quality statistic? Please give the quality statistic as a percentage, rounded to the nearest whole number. 91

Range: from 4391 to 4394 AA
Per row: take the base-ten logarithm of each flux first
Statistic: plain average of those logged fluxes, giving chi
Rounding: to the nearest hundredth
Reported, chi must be 1.14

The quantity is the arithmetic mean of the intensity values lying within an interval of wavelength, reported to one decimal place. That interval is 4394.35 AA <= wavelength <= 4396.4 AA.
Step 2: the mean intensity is 12.7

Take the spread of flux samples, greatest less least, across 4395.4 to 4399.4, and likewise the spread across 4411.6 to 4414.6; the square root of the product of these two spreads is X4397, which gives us 1.41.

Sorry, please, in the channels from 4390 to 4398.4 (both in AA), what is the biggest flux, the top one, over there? 14.51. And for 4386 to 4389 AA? 12.25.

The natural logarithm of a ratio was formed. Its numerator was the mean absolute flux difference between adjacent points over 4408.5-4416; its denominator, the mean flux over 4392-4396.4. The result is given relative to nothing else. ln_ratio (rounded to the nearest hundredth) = -1.73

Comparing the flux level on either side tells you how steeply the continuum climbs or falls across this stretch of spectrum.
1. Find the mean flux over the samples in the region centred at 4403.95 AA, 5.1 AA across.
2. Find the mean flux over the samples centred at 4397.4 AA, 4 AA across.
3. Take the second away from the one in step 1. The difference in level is -2.2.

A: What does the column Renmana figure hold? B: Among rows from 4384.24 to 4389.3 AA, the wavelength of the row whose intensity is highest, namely 4387.78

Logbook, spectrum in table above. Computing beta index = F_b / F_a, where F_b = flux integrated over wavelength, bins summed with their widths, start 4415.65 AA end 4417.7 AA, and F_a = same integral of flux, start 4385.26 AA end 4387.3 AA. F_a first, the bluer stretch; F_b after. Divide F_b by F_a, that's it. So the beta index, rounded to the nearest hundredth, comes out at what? 1.09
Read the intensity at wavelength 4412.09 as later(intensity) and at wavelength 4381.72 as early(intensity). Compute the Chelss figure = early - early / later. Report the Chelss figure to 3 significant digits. 10.5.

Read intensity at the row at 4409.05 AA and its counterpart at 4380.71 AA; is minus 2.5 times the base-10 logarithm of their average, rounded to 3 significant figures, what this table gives -2.64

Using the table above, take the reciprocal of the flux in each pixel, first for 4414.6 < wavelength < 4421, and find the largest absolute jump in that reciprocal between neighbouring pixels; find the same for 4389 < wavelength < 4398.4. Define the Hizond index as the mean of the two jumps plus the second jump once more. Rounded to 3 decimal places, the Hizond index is 0.035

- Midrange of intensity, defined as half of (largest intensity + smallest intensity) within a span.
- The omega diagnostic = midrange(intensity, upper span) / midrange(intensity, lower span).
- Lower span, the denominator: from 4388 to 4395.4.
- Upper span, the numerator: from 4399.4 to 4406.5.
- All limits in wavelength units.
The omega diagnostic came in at 0.85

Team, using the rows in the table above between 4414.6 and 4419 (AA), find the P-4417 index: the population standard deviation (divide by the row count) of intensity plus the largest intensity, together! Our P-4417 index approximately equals 16.9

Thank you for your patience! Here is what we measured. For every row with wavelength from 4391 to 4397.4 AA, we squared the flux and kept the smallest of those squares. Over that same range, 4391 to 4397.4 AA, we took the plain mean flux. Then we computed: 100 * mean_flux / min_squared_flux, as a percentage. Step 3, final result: 8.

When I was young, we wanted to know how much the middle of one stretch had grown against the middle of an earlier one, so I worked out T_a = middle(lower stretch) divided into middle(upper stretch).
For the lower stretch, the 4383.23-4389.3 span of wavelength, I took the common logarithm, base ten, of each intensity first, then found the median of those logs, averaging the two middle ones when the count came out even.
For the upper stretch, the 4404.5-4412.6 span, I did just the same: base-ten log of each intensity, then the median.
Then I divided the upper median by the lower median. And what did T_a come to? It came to 1.04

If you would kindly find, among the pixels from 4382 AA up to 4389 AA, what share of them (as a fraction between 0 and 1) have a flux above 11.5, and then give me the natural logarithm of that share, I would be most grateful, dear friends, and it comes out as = -1.3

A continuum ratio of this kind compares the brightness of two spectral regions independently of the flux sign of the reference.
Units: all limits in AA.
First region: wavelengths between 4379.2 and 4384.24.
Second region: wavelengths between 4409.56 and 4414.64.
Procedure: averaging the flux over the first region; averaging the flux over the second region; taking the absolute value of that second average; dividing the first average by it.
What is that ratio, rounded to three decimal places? 0.687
